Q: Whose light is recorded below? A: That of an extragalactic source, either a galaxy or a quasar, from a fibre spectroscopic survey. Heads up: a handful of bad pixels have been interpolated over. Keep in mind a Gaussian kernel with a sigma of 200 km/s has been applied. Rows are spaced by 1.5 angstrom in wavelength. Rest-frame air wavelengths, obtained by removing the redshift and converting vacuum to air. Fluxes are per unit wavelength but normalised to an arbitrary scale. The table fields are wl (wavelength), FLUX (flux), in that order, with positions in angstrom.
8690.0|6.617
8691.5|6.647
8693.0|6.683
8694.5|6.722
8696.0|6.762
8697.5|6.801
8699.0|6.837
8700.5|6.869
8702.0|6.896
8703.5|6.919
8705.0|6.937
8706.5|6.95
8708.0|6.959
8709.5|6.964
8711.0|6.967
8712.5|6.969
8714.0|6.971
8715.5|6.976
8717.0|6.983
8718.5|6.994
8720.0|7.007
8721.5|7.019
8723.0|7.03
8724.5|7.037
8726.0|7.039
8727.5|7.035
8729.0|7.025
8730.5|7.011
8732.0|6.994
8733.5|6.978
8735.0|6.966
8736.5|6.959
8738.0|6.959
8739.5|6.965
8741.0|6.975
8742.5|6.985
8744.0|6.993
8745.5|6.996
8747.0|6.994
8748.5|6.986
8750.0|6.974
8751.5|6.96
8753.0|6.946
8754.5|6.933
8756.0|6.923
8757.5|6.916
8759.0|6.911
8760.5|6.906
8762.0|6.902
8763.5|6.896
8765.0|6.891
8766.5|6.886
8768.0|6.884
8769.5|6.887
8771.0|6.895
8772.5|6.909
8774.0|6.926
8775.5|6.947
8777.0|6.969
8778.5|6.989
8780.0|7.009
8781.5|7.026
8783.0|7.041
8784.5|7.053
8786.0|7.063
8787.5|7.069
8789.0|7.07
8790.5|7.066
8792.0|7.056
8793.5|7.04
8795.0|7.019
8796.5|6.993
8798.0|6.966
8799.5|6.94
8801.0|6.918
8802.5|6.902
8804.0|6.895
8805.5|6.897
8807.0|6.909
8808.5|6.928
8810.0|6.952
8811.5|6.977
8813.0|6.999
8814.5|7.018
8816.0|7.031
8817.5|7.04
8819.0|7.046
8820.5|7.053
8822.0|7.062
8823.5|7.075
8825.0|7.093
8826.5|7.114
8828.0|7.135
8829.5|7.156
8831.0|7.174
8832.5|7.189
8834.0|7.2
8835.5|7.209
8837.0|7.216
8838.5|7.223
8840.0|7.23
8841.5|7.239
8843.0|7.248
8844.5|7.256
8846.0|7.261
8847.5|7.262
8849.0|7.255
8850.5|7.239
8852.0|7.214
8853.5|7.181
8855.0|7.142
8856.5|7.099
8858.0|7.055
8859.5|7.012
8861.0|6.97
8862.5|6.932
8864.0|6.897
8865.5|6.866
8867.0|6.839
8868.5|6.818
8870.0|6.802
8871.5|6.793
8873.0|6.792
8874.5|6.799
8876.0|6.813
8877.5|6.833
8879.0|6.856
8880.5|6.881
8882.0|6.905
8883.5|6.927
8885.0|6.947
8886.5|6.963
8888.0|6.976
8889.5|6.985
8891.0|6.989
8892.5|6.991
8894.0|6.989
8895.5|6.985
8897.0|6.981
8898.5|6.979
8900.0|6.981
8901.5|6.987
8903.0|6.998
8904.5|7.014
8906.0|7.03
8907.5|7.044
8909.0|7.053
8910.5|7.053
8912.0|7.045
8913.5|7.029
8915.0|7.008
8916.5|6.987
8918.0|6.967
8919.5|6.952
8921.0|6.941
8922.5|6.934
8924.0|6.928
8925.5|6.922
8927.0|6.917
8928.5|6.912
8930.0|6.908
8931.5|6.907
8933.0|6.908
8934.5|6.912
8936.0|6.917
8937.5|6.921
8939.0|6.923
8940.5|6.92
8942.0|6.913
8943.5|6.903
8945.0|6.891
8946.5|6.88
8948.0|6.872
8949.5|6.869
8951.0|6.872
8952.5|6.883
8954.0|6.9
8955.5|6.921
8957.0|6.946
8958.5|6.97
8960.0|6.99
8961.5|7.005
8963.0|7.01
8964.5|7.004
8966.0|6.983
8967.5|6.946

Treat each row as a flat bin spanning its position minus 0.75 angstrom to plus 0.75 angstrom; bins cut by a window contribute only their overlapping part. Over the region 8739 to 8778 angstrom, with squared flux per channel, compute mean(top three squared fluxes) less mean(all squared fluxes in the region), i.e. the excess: 0.80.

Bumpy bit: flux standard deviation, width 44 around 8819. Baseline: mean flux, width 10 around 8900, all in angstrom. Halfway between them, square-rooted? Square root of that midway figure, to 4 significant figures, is 1.884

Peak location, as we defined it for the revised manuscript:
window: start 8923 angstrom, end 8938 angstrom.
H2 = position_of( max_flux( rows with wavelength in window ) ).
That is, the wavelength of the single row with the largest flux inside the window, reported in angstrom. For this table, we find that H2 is 8924.0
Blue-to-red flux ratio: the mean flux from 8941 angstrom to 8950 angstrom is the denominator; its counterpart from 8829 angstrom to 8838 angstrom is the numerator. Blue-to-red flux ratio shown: 1.04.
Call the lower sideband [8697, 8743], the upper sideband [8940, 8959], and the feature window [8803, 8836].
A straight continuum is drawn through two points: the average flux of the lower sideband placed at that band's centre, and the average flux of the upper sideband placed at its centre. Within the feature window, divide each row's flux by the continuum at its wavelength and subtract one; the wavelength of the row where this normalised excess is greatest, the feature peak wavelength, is 8835.5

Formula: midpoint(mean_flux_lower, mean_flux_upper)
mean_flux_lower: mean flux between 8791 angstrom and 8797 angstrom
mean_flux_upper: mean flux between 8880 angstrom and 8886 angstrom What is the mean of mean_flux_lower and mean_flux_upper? 6.97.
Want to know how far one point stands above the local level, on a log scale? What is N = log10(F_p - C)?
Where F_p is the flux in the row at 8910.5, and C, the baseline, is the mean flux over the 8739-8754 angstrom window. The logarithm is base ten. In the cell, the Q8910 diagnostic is -1.12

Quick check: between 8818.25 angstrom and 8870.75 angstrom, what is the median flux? 7.14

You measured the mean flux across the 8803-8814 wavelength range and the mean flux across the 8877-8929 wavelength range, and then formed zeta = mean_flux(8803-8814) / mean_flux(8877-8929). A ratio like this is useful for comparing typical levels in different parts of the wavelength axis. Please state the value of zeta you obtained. 0.995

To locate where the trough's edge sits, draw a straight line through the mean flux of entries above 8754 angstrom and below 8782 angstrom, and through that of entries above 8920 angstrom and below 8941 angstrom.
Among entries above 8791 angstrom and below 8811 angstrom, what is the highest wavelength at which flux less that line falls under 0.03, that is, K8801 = 8810.0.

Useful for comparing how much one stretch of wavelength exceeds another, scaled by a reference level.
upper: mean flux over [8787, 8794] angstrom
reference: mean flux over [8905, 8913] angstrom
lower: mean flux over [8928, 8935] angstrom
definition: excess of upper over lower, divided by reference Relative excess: 0.021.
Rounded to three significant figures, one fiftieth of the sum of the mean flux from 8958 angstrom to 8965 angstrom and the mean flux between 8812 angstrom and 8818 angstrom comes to 0.280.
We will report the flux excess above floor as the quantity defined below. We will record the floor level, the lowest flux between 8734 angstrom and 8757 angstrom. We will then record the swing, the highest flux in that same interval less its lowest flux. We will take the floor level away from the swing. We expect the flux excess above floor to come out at -6.85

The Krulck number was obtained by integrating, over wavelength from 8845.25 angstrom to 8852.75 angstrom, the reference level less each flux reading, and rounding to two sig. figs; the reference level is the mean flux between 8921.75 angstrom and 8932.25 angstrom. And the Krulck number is -2.5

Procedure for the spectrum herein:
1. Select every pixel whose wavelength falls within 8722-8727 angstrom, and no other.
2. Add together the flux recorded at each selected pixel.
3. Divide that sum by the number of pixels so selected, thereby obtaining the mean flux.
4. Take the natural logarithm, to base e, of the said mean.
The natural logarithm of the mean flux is 1.95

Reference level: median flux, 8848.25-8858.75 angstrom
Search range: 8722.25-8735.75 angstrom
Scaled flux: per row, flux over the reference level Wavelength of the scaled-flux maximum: 8726.0 angstrom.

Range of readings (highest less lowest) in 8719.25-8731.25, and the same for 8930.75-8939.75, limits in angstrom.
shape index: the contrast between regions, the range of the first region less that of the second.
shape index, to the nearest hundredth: 0.02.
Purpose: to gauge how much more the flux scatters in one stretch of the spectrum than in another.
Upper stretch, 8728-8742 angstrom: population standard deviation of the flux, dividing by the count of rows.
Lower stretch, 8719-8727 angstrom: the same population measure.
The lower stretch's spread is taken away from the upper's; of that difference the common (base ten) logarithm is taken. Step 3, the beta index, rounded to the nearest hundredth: -1.98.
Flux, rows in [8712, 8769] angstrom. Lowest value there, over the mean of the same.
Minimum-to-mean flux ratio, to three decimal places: 0.988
